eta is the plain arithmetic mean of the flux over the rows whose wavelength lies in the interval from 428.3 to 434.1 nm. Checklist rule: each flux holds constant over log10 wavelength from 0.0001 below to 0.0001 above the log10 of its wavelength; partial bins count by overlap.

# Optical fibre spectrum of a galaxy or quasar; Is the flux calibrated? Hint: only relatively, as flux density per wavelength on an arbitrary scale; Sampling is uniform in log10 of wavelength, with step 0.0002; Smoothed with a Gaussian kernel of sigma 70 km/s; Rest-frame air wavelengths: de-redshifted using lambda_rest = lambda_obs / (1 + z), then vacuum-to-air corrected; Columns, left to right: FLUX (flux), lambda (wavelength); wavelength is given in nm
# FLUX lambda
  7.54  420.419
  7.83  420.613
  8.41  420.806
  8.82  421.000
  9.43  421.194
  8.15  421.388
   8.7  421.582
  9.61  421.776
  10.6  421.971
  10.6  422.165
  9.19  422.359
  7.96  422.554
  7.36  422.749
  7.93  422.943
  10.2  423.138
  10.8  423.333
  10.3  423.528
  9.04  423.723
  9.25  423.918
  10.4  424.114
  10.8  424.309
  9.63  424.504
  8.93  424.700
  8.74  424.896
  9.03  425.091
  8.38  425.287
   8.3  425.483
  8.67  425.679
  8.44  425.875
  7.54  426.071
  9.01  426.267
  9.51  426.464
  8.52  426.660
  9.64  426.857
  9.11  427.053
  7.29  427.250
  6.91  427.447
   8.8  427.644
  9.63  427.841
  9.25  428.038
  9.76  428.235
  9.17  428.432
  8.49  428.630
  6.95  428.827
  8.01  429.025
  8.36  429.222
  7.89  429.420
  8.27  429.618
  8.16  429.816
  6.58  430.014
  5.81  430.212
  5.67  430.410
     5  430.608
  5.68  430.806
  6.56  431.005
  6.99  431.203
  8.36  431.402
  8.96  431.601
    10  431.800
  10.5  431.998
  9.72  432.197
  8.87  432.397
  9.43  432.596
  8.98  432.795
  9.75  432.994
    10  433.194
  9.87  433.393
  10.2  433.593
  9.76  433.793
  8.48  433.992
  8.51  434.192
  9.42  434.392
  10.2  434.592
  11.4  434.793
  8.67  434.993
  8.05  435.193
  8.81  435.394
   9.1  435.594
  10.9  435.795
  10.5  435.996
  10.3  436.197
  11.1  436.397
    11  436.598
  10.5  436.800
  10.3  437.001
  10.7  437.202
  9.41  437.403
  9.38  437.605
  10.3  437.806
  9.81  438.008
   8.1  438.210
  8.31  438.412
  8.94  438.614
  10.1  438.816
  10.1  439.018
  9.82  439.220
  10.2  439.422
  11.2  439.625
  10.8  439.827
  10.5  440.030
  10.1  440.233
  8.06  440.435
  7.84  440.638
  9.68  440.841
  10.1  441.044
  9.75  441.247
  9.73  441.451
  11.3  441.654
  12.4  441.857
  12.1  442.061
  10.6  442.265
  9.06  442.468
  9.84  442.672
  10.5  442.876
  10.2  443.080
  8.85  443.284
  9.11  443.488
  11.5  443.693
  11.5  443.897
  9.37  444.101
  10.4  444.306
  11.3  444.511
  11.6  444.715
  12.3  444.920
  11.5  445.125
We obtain 8.3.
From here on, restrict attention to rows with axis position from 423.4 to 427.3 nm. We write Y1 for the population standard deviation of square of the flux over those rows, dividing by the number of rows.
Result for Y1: 16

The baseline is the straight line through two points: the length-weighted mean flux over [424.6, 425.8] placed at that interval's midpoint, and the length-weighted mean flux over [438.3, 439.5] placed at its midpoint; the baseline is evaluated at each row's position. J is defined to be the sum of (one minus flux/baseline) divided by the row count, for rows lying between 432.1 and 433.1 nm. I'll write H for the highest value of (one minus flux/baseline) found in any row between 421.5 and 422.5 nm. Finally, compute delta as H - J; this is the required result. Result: -0.01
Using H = -0.031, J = -0.02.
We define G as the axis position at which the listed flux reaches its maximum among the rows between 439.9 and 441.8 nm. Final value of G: 441.654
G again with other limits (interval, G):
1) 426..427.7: 426.857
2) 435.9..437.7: 436.397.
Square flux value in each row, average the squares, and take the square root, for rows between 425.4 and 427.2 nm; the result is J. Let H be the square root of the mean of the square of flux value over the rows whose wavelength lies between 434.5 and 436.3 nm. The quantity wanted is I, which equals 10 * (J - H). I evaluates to -10.6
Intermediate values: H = 9.8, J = 8.8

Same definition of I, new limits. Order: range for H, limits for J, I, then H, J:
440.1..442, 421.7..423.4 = -5.3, 10.0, 9.4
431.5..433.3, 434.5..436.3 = 2.4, 9.6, 9.8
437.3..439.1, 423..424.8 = 5.4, 9.4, 10.0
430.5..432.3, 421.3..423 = 7.8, 8.2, 9.0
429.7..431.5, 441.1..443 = 40.2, 6.6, 10.6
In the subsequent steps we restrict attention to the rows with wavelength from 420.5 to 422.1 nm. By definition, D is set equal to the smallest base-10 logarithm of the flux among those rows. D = 0.89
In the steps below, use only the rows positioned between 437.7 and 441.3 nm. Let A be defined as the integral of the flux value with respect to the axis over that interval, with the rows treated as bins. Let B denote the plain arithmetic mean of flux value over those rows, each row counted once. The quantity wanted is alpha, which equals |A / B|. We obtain 3.60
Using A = 35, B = 9.7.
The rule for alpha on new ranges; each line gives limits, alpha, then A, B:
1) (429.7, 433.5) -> 3.80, 31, 8.2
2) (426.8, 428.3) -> 1.49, 13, 8.8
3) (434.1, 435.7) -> 1.60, 15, 9.3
